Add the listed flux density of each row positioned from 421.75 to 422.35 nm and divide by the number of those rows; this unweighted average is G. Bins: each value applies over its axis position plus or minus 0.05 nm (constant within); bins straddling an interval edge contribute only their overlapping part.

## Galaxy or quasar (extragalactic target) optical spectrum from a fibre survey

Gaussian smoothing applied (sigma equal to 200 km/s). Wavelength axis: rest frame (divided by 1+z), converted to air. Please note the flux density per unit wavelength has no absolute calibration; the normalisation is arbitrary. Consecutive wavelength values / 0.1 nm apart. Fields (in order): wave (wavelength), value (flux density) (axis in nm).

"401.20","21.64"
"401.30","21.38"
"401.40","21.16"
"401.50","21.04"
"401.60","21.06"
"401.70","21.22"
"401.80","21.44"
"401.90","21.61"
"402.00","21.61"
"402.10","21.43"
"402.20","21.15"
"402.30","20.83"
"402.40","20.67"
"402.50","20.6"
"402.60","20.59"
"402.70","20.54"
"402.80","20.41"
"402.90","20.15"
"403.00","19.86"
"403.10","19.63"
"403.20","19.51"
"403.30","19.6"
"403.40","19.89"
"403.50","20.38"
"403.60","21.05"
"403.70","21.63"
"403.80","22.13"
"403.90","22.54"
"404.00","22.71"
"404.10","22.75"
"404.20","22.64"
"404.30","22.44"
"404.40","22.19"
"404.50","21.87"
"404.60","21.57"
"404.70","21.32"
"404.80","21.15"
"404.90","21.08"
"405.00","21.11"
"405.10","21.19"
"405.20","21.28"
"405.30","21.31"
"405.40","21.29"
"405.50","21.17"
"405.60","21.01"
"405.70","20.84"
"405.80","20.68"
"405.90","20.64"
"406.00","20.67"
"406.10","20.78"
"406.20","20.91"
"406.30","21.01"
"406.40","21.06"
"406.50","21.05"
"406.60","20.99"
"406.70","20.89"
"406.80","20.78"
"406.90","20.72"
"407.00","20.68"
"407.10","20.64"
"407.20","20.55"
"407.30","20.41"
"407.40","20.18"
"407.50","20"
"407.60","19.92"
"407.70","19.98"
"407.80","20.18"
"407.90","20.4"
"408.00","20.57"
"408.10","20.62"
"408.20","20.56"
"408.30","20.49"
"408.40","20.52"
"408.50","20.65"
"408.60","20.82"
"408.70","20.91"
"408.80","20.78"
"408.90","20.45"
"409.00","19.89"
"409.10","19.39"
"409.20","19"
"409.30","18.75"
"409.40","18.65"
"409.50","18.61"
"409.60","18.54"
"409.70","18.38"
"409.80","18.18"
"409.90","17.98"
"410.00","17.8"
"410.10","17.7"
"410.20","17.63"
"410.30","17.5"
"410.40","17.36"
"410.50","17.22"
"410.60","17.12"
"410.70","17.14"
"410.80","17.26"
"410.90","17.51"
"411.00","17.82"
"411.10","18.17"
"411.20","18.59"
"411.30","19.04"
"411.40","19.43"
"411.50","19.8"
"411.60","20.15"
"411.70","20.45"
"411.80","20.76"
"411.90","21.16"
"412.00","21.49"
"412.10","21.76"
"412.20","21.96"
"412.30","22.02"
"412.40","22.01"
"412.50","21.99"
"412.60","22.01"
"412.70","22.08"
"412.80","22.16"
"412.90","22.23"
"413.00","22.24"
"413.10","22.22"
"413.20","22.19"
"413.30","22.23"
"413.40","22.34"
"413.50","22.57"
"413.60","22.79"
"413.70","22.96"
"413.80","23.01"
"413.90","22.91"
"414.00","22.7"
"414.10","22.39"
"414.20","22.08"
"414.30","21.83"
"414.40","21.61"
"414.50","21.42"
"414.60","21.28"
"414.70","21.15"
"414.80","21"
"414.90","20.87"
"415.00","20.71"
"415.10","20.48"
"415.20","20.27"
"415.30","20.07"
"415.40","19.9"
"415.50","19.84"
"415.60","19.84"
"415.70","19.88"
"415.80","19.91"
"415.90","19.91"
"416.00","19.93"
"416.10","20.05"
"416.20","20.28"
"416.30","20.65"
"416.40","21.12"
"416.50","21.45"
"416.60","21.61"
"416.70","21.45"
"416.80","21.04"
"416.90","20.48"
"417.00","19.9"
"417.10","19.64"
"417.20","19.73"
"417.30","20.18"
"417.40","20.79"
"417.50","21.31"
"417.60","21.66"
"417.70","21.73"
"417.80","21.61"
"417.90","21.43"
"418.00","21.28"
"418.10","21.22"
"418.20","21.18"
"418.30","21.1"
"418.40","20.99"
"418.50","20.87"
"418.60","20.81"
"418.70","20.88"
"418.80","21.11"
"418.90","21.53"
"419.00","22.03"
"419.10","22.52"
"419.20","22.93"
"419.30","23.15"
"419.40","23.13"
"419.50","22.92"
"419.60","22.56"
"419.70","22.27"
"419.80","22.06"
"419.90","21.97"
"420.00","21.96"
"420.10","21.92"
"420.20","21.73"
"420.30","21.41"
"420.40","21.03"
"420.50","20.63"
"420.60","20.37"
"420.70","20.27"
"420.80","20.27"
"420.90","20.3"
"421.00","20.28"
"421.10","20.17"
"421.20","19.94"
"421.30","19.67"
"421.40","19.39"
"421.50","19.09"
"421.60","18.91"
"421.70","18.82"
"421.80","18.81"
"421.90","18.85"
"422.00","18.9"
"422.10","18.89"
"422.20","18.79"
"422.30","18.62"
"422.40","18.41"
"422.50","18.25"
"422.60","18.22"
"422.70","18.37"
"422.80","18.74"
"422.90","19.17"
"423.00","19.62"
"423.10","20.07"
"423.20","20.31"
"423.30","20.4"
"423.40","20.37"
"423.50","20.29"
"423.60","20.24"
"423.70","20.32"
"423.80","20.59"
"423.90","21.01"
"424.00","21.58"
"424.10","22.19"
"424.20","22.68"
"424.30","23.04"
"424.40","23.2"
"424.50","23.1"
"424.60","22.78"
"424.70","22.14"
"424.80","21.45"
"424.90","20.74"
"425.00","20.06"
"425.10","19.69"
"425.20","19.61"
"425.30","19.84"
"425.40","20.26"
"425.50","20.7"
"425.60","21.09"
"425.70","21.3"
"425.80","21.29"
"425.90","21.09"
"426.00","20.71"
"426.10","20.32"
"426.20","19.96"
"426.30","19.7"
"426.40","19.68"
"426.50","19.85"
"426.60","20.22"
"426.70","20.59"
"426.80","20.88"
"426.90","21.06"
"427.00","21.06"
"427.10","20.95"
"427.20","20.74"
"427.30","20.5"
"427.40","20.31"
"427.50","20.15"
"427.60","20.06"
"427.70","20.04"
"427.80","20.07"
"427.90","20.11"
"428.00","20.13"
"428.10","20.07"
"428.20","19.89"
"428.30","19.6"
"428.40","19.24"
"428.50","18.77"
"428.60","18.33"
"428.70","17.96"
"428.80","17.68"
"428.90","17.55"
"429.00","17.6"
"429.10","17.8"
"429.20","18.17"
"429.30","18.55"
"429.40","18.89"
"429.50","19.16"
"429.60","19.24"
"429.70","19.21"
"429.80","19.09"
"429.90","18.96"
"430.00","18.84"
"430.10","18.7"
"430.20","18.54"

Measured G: 18.8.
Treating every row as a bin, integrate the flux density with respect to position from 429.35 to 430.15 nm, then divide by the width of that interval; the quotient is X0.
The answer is 19.0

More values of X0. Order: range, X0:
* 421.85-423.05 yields 18.7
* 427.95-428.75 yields 19.2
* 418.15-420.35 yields 21.9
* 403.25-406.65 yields 21.3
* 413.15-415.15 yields 21.9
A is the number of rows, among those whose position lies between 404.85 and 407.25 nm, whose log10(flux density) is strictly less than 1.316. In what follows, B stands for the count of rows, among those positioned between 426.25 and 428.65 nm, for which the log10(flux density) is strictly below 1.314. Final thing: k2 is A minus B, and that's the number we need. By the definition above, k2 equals -13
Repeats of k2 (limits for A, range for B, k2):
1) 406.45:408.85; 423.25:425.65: 5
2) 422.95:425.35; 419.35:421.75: 1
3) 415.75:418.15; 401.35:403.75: 0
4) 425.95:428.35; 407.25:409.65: -1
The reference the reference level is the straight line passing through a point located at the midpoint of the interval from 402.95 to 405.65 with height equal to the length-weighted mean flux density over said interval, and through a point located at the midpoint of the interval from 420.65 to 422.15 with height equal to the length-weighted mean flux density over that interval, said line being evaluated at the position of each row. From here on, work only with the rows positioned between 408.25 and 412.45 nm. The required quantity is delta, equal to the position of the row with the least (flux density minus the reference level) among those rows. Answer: 410.60 nm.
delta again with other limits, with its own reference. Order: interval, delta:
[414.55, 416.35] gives 415.50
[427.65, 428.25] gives 428.20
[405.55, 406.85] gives 405.90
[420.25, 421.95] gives 421.70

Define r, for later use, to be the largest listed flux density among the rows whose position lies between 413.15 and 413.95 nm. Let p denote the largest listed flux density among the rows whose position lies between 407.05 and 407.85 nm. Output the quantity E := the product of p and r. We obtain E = 475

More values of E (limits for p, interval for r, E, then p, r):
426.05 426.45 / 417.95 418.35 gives 432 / 20.32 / 21.28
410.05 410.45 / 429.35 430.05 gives 341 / 17.7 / 19.24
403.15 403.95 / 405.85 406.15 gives 468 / 22.54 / 20.78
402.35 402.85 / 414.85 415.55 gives 431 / 20.67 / 20.87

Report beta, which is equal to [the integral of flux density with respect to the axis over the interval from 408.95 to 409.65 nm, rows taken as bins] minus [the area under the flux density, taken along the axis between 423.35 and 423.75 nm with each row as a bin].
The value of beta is 5.2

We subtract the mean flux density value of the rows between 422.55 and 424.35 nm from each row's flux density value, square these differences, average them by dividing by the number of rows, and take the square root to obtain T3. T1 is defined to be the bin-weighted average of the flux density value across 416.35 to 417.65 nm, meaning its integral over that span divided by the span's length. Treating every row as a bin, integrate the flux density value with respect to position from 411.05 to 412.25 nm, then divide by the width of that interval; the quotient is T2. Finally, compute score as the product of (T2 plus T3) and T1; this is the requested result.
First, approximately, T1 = 20.8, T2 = 20.2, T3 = 1.31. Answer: 448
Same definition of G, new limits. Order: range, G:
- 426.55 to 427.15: 20.8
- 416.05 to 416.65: 20.9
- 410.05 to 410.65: 17.4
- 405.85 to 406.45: 20.8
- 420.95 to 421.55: 19.8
